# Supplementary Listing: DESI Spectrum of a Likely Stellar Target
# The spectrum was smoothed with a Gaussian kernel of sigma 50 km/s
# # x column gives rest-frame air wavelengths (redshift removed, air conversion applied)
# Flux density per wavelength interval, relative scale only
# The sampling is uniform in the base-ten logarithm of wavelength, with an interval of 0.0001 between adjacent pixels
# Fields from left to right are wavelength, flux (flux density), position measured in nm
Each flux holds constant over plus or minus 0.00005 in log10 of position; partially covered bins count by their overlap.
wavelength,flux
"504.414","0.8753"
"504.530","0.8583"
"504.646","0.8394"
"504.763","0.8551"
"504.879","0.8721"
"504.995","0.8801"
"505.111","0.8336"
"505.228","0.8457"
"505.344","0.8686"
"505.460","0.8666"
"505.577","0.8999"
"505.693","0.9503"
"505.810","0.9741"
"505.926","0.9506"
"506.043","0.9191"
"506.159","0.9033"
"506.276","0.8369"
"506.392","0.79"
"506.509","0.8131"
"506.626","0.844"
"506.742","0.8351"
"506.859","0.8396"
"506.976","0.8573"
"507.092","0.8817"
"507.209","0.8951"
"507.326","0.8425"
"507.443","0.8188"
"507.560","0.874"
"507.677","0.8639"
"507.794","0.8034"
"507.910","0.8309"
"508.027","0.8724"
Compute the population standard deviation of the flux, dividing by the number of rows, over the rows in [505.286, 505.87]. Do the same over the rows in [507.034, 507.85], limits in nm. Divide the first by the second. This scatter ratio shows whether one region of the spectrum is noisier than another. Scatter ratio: 1.4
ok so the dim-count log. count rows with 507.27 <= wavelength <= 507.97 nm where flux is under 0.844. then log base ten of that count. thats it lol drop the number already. 0.6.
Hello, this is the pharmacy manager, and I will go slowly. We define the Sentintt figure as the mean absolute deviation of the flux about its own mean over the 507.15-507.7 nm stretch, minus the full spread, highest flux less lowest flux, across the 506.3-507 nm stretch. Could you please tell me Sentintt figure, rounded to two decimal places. -0.04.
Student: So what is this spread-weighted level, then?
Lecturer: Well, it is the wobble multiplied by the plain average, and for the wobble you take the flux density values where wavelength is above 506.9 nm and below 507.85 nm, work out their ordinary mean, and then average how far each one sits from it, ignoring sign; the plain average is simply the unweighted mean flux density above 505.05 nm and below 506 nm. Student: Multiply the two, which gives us 0.022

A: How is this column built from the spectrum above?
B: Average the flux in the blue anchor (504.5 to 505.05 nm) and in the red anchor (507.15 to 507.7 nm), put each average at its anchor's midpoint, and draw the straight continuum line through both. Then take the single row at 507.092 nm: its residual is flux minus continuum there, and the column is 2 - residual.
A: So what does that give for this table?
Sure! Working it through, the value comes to 1.98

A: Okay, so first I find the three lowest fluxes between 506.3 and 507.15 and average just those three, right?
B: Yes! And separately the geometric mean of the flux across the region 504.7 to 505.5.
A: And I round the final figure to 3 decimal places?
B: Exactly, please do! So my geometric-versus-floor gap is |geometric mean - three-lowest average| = 0.047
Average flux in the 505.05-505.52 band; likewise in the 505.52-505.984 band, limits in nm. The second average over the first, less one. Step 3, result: 0.11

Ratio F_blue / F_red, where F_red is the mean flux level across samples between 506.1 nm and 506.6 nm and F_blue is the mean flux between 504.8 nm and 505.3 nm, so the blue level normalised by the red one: 1.03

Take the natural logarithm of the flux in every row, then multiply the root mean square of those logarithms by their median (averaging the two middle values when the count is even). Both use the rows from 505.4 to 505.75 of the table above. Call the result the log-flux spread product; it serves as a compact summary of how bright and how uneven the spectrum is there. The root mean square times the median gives -0.011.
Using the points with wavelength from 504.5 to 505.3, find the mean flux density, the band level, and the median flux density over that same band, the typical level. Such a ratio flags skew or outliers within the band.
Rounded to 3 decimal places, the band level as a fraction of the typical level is 1.000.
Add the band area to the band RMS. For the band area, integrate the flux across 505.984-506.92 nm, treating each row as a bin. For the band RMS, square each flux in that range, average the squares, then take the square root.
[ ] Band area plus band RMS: 1.64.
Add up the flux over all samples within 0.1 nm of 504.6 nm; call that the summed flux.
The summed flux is 1.70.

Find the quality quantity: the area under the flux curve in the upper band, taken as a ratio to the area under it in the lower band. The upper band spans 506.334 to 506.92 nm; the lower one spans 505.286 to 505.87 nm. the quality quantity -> 0.91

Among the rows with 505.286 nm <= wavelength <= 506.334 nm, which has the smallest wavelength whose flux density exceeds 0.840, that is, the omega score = 505.344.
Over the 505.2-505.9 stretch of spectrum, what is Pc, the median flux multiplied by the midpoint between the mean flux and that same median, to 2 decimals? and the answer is 0.79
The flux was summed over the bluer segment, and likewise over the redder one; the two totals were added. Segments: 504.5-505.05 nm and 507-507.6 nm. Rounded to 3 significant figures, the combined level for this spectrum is 8.62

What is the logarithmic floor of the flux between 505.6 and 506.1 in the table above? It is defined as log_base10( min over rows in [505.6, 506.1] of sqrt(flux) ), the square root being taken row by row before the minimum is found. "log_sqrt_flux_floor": -0.018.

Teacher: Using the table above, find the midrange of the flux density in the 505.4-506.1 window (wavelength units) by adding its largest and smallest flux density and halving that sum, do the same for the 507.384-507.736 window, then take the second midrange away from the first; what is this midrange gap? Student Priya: 0.07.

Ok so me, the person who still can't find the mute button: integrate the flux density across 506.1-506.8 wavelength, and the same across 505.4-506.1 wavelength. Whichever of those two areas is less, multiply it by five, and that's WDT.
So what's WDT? 2.93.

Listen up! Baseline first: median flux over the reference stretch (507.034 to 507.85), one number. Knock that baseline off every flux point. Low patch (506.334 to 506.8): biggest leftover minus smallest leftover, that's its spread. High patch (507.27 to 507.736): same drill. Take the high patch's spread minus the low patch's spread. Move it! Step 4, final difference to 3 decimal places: 0.001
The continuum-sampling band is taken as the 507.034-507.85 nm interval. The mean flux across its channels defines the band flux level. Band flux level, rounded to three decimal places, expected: 0.854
